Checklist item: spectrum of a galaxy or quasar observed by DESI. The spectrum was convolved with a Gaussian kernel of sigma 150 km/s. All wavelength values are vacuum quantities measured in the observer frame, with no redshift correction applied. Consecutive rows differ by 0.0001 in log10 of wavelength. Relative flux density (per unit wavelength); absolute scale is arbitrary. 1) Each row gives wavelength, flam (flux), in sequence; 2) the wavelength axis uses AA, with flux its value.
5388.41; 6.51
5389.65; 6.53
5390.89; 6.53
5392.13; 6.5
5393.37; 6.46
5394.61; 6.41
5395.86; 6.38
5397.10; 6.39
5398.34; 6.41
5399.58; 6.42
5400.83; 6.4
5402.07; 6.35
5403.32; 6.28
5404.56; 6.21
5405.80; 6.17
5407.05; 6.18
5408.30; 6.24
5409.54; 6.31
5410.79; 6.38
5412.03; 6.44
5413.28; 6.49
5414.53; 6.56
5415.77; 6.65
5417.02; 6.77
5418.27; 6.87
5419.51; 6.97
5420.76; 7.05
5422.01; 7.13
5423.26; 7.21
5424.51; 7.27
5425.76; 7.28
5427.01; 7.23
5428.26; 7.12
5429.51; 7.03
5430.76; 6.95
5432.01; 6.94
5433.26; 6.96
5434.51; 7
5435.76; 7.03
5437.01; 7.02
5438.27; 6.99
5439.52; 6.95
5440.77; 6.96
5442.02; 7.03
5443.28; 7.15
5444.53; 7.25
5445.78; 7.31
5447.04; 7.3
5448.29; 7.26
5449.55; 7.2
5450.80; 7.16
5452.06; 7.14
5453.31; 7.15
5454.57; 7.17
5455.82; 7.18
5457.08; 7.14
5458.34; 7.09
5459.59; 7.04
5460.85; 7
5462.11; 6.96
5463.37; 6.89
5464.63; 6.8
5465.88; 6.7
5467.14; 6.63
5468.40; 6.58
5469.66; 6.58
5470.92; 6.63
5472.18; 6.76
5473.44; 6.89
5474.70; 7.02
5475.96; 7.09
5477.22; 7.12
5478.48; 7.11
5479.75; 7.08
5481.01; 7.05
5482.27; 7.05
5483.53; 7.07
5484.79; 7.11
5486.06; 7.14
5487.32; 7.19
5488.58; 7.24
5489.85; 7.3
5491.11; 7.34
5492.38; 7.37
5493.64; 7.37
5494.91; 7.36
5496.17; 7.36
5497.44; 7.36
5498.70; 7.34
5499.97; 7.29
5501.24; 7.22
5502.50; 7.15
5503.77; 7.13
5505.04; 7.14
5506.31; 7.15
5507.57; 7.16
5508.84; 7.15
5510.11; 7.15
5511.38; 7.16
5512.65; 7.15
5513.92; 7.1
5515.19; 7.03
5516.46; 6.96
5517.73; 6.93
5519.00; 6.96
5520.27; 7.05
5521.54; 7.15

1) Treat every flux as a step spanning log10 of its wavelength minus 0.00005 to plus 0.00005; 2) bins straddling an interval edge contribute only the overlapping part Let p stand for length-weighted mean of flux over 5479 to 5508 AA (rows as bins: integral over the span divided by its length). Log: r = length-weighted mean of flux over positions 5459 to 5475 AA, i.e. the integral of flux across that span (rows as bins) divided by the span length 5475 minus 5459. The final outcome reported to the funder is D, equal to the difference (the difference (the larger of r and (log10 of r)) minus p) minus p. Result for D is -7.6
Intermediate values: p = 7.22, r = 6.8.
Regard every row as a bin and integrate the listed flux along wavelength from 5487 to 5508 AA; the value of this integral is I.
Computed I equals 153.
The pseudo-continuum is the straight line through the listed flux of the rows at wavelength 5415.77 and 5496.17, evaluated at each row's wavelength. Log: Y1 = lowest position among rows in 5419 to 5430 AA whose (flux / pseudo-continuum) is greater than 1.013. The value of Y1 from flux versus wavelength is 5419.51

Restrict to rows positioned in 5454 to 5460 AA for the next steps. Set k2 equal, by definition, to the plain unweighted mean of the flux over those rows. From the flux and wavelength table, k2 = 7.1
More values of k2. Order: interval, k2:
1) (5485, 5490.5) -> 7.2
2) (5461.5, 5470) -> 6.7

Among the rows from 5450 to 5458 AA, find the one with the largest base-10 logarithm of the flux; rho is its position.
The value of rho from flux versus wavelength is 5455.82 AA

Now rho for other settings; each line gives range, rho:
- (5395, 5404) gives 5399.58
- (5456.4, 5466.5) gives 5457.08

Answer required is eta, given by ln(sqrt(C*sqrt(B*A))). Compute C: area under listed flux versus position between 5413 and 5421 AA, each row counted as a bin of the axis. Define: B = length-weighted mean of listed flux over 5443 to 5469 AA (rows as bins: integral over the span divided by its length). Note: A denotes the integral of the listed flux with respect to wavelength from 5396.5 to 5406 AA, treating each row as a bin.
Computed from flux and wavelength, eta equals 3.51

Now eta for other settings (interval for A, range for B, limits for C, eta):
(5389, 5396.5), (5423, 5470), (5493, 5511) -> 3.89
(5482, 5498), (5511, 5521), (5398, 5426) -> 4.29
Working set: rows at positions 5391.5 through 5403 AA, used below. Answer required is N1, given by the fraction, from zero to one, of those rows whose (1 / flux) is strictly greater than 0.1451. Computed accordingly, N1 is 1.0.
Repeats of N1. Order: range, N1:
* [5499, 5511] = 0.0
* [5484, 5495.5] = 0.0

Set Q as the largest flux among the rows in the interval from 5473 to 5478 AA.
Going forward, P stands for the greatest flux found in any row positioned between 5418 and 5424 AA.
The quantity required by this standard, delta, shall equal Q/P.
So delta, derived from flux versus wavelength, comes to 0.99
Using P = 7.21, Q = 7.12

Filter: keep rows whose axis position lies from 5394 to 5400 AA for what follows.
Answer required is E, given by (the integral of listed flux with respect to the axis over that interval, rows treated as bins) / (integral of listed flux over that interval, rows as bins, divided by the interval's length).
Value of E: 6.0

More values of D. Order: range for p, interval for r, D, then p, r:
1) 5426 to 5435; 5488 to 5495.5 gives -6.8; 7.05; 7.3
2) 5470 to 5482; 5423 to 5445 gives -6.9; 6.96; 7.1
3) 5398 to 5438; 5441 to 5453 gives -6.3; 6.73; 7.2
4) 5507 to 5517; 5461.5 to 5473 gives -7.5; 7.10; 6.7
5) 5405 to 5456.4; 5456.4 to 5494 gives -6.9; 6.94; 7.0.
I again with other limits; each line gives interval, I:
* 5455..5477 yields 152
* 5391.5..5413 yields 137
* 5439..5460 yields 150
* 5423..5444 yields 148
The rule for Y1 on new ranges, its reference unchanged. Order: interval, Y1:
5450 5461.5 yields 5450.80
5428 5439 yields 5428.26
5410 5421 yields 5417.02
